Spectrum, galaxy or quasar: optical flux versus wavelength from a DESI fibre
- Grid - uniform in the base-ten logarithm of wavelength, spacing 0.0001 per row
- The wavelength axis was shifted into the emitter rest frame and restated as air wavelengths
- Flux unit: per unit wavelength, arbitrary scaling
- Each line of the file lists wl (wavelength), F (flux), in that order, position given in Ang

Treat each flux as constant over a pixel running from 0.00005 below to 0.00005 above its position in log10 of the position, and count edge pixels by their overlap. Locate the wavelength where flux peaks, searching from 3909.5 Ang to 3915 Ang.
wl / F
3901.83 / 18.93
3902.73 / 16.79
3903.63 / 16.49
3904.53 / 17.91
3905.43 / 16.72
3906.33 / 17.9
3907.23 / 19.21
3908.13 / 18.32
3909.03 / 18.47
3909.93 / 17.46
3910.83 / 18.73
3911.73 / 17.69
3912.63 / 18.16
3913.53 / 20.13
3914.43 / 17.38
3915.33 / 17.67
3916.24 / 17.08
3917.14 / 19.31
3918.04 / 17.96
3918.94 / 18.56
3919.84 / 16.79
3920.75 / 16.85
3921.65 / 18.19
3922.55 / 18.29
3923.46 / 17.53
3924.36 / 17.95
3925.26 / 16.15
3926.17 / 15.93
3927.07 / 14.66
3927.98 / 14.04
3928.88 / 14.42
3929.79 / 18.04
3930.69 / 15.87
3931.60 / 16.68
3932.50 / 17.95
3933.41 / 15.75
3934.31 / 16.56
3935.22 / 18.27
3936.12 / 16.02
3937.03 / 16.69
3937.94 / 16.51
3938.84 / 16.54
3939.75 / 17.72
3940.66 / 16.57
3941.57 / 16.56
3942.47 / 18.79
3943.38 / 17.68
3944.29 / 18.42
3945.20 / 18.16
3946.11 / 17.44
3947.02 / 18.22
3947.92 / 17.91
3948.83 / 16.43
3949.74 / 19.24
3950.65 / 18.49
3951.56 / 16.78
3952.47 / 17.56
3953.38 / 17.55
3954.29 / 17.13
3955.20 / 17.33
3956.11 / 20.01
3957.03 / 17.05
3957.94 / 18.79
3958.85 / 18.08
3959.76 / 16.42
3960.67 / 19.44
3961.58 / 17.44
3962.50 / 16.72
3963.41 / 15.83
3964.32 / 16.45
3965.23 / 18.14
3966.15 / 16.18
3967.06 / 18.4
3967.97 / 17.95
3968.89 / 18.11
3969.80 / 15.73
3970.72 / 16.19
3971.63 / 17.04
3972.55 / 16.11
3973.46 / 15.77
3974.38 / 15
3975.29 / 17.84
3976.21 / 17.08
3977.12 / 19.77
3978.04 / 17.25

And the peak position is 3913.53 Ang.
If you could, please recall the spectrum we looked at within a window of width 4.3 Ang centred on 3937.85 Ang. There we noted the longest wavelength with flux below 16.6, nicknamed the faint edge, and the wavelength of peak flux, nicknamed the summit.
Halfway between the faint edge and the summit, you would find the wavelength 3939.3 Ang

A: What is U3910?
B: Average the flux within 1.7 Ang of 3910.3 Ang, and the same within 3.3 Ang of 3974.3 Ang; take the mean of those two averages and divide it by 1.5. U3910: 11.7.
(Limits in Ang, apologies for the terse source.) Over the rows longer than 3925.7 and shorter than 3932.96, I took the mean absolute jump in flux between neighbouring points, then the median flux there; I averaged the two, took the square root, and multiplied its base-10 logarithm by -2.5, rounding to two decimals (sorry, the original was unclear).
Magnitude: -1.17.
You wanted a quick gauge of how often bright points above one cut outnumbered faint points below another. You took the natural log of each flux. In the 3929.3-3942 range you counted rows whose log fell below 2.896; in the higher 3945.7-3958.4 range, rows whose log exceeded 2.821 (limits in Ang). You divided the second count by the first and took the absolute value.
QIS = 0.92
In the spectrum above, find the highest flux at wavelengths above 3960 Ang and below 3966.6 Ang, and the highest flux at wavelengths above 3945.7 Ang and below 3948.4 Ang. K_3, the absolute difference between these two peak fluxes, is 1.2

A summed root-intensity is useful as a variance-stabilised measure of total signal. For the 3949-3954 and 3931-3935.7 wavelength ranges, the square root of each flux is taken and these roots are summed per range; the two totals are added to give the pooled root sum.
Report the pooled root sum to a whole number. 42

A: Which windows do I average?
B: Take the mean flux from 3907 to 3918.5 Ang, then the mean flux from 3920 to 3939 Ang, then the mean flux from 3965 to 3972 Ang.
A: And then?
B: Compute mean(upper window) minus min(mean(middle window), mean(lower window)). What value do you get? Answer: 0.6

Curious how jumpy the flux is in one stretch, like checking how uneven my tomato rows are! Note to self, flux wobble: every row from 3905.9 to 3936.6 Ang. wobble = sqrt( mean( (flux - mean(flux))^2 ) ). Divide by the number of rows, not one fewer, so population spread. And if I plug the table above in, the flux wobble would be 1.38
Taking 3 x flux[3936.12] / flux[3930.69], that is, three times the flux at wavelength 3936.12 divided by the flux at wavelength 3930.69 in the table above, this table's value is 3.03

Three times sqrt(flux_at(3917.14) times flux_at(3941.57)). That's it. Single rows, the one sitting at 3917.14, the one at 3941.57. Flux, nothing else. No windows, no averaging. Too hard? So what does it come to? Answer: 53.6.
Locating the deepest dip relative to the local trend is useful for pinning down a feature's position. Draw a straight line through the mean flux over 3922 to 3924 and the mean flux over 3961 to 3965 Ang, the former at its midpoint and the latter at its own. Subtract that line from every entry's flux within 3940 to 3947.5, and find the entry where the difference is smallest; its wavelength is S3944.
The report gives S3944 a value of 3940.66 Ang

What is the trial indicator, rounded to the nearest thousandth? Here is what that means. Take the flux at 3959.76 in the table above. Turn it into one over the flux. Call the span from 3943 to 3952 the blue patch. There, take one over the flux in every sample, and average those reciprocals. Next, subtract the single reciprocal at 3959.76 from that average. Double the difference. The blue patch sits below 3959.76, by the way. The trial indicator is -0.010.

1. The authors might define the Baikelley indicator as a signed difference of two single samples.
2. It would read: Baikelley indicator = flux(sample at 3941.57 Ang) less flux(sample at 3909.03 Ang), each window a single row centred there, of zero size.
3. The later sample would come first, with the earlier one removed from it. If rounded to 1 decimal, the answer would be -1.9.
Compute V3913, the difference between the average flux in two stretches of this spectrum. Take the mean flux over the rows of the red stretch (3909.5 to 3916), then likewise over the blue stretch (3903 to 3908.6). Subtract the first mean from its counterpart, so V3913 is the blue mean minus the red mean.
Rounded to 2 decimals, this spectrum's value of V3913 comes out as -0.42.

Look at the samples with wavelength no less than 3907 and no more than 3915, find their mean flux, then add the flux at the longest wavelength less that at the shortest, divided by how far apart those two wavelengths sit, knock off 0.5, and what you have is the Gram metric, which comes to 17.6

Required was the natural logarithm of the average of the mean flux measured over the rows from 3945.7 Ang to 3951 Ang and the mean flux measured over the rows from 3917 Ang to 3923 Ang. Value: 2.89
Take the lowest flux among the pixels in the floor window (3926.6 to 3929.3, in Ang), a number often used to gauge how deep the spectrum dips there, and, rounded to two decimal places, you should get 14.04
